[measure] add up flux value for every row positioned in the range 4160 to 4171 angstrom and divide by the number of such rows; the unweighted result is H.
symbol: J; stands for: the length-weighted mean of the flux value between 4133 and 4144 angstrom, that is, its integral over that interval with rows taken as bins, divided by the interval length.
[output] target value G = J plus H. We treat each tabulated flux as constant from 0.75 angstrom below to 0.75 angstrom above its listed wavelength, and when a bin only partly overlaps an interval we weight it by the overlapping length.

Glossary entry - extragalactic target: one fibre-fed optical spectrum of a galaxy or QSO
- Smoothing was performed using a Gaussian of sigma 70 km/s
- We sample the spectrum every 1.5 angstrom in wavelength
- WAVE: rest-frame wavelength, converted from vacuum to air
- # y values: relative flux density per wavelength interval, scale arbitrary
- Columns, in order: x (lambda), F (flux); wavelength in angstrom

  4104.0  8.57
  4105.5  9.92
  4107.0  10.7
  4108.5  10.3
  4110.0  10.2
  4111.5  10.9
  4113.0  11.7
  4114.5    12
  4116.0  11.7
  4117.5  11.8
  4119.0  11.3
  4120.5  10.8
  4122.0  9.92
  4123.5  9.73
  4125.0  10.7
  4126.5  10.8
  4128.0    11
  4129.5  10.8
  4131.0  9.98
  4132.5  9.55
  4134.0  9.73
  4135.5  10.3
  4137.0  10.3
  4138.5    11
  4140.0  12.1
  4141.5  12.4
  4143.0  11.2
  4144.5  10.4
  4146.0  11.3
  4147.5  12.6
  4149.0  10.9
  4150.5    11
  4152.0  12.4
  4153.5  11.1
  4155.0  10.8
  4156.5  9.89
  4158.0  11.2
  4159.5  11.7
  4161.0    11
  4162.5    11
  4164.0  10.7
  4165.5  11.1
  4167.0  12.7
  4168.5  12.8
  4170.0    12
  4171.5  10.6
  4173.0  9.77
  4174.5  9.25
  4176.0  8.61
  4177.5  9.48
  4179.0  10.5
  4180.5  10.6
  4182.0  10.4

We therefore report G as 22.6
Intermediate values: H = 11.6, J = 11.0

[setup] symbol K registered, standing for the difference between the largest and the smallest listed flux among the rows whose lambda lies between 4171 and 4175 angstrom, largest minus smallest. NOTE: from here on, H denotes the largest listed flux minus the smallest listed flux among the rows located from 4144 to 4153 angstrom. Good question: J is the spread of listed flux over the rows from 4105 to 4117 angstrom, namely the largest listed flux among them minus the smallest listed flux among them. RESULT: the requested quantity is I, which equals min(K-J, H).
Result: -0.7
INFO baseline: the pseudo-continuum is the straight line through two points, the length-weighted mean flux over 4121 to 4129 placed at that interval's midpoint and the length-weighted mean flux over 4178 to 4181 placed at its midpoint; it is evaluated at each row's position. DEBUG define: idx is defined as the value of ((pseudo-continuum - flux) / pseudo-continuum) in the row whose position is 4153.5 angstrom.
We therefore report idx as -0.06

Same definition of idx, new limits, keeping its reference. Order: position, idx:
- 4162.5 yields -0.05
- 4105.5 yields 0.05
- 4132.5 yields 0.09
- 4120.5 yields -0.03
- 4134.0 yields 0.07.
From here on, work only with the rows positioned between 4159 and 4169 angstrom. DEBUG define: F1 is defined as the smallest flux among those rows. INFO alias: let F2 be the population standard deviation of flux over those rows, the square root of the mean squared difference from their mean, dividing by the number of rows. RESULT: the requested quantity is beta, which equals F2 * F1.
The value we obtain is 8.5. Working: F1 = 10.7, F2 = 0.80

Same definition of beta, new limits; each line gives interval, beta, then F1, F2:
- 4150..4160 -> 7.1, 9.89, 0.72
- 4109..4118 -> 6.4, 10.2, 0.63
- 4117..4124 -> 7.7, 9.73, 0.79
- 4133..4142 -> 9.5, 9.73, 0.98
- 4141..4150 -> 8.2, 10.4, 0.79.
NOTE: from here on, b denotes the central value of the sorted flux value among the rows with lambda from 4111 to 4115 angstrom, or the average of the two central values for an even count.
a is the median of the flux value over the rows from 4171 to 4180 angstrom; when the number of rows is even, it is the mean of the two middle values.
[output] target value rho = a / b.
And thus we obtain 0.82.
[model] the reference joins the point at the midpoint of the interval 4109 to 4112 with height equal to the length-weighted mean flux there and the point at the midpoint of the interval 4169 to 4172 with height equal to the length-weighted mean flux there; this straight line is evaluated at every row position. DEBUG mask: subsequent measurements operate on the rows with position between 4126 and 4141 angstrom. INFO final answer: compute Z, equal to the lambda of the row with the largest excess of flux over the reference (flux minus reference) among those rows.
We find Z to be 4140.0 angstrom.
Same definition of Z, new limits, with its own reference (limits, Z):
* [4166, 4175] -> 4168.5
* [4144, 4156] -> 4147.5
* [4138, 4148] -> 4147.5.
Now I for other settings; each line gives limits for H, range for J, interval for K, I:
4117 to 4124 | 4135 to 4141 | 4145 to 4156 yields 0.0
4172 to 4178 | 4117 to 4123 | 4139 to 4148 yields 0.3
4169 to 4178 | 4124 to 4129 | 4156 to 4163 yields 1.5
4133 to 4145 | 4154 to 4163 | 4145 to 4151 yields -0.1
